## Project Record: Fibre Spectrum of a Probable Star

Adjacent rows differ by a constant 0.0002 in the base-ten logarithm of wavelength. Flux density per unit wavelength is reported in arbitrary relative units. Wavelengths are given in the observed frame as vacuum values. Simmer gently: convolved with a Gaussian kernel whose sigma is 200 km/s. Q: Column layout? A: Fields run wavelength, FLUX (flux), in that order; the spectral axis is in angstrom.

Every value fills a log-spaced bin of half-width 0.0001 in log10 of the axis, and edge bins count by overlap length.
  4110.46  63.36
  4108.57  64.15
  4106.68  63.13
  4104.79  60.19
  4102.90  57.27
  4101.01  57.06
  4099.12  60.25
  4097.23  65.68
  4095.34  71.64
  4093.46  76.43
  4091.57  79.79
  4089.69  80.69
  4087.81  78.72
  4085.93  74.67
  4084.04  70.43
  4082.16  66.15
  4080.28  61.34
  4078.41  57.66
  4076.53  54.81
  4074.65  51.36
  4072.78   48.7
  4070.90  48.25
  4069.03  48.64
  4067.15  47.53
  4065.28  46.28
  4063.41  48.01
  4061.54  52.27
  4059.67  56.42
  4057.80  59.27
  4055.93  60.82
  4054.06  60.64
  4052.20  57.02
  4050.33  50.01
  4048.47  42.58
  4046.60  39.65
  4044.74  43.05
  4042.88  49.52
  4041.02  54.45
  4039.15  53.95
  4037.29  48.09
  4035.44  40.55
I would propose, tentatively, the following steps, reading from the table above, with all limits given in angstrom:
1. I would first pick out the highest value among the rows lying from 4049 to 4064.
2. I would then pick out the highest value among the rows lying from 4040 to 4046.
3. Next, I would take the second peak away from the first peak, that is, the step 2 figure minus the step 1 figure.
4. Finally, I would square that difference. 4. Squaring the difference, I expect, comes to 41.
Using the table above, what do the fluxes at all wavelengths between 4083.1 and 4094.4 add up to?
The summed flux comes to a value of 461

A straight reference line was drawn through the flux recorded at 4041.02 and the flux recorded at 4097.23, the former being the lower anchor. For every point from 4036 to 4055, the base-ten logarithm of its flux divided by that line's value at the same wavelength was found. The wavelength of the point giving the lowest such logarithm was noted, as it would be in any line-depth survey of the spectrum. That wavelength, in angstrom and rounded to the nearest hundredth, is 4046.60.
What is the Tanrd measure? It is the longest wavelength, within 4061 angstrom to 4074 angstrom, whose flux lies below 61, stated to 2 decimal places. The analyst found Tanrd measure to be 4072.78 angstrom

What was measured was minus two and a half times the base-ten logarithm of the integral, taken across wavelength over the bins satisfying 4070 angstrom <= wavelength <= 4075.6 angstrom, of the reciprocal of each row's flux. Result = 2.36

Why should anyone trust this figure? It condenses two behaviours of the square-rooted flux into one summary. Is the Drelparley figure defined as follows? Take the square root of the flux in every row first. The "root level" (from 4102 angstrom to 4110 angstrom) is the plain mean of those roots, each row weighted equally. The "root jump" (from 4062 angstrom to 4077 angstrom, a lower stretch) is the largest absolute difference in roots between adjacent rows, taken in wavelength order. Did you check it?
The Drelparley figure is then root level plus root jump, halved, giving 4.0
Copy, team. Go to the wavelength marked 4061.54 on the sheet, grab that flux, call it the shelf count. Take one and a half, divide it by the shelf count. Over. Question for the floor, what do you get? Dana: 0.0287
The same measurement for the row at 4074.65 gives 0.0292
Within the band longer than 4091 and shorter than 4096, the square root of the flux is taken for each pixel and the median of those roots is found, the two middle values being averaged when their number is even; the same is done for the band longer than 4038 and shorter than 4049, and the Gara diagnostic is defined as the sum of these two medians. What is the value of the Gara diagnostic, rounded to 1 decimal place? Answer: 15.5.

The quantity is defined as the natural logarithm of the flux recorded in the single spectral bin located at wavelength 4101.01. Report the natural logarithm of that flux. 4.04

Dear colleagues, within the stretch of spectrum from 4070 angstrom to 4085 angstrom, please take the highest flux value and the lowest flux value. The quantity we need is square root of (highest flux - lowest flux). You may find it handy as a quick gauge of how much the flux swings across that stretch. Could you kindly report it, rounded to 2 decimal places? 4.71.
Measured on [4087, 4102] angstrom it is 4.86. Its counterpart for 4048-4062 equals 4.27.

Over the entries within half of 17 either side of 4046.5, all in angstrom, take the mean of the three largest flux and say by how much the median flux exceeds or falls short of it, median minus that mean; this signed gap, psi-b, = -7.4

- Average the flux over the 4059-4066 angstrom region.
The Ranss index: 51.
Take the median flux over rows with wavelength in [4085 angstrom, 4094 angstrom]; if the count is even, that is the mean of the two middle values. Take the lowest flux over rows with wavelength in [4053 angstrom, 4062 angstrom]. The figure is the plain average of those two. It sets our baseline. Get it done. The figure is 65.5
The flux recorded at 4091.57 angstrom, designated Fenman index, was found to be 79.79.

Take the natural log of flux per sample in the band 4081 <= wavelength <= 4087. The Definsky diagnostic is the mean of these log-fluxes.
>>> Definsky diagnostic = 4.25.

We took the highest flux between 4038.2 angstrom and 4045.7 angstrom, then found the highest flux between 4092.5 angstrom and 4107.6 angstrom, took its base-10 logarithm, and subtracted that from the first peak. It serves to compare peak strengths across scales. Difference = 53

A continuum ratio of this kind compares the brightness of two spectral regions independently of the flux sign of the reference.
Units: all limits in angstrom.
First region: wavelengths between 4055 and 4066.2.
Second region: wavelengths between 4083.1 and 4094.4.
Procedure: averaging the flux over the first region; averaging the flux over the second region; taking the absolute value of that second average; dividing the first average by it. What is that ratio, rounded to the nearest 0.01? 0.70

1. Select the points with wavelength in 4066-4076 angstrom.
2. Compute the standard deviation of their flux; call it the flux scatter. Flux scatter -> 1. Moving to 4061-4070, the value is 2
